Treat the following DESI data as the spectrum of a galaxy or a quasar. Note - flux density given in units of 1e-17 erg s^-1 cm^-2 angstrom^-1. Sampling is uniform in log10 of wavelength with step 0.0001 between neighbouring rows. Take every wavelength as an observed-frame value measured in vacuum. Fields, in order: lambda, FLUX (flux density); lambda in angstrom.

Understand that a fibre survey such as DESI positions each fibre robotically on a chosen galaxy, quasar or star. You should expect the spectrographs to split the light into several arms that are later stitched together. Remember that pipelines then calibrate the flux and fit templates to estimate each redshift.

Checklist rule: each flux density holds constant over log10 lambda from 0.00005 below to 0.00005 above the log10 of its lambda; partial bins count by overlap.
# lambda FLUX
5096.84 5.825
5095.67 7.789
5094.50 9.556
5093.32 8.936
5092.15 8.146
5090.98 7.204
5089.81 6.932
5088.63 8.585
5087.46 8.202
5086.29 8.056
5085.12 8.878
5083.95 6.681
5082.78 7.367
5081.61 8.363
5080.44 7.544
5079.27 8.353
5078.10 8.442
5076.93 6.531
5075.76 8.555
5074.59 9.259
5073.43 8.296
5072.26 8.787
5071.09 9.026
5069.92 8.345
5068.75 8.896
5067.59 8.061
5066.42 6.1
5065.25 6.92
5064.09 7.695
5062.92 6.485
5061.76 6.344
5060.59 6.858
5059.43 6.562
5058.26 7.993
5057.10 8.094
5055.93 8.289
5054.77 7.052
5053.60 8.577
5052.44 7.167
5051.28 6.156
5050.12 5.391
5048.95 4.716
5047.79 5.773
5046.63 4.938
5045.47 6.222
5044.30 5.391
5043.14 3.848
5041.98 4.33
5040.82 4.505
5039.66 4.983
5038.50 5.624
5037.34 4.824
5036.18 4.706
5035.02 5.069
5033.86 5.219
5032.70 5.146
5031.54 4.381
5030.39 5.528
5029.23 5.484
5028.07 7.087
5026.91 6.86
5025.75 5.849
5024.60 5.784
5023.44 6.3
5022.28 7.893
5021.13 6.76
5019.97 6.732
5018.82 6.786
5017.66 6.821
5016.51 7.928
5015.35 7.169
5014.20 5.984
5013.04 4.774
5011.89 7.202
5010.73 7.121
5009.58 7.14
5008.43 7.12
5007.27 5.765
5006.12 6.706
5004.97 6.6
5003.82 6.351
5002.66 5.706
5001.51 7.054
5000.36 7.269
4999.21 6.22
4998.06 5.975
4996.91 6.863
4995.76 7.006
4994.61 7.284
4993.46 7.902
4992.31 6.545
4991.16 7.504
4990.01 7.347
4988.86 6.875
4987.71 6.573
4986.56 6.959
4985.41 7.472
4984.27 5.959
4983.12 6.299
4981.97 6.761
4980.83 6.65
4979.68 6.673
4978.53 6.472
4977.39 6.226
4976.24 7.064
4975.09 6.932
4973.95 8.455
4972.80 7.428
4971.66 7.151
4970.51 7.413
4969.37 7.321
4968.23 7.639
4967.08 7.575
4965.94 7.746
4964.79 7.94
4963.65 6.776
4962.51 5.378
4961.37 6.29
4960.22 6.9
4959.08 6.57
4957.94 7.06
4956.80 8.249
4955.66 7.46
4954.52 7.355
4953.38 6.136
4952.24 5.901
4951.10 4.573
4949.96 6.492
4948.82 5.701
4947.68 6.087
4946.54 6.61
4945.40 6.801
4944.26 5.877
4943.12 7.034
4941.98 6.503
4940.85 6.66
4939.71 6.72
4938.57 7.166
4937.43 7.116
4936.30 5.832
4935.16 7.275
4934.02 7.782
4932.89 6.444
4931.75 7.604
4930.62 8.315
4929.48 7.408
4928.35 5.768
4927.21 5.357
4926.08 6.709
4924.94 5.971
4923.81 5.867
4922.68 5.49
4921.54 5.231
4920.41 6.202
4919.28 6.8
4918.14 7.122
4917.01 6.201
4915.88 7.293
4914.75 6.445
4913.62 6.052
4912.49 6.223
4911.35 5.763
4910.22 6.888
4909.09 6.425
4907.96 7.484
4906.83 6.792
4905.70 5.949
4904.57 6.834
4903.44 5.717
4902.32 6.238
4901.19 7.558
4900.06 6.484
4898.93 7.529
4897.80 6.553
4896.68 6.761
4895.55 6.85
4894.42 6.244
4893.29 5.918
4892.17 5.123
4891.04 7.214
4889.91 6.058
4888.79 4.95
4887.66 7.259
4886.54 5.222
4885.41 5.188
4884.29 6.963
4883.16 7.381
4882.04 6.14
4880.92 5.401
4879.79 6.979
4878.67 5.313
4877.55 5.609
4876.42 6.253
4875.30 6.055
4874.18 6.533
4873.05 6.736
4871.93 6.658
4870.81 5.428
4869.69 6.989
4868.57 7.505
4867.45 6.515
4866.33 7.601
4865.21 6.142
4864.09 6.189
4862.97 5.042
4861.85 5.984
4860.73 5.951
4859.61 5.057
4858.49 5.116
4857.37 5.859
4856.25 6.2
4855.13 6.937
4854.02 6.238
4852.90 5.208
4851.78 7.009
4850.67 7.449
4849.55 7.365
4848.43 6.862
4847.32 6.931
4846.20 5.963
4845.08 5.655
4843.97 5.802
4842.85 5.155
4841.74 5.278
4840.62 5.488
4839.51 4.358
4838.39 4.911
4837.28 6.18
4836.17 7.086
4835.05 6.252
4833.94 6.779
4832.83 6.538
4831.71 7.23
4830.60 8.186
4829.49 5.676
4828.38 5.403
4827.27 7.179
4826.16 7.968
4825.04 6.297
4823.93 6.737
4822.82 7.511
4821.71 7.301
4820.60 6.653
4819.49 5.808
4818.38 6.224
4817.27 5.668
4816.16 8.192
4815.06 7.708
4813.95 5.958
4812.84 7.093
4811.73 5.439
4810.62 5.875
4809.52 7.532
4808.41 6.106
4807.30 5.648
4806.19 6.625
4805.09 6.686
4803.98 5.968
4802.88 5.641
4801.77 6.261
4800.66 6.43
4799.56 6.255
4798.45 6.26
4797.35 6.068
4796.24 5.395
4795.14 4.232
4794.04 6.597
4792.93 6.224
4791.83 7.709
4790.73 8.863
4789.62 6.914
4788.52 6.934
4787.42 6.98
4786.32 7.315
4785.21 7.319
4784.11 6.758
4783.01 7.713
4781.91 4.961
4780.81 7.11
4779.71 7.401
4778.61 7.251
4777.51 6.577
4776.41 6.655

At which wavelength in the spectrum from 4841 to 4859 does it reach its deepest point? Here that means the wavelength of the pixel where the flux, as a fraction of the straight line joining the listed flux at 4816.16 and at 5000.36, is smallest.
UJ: 4842.85 angstrom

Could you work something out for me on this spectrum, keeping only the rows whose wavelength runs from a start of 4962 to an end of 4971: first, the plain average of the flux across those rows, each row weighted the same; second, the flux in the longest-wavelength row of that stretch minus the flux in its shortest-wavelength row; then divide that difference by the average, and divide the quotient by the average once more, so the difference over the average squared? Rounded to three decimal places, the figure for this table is 0.039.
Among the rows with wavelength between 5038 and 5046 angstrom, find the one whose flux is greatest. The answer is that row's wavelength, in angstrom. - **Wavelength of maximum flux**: 5045.47 angstrom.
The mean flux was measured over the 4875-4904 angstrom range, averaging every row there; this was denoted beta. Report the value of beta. 6.27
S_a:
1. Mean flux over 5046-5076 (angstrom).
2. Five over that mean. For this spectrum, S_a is 0.68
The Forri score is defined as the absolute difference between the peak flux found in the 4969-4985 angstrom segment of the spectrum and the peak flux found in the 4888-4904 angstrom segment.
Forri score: 0.90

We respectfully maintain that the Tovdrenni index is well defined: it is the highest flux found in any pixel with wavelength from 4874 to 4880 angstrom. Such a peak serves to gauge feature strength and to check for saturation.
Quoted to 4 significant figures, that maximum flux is 6.979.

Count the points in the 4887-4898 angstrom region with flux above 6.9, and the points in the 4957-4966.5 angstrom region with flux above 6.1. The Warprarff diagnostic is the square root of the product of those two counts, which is 3.7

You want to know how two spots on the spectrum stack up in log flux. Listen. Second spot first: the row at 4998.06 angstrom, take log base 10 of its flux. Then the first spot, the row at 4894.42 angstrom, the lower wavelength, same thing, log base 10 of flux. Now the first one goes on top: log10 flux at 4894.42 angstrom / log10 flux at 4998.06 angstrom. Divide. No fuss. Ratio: 1.02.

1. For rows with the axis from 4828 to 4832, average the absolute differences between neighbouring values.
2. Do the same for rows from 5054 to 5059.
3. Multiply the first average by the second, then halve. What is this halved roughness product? 0.32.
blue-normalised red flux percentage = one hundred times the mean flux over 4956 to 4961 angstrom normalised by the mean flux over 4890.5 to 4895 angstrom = 117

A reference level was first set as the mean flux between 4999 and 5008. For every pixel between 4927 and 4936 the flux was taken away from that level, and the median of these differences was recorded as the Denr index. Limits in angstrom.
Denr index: -0.9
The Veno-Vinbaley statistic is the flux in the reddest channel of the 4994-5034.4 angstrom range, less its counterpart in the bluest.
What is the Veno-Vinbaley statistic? -2.1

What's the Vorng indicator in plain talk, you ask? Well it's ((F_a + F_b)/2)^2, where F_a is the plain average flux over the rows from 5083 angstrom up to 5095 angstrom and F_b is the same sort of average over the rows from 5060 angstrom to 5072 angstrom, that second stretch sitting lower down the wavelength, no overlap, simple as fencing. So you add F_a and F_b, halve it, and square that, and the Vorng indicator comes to 60.8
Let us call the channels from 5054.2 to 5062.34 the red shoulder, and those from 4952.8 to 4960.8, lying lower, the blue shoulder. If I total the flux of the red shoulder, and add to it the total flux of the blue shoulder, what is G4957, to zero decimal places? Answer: 101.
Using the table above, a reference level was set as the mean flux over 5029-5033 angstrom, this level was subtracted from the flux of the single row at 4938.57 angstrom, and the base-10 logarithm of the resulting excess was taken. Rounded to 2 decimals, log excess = 0.31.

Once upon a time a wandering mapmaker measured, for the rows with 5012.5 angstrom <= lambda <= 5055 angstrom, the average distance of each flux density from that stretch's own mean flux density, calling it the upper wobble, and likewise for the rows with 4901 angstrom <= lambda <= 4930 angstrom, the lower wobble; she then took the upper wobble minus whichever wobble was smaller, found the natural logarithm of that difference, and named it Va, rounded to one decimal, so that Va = -1.0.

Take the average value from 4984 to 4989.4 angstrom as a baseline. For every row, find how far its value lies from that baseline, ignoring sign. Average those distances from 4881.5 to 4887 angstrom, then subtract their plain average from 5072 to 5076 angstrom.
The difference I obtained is -1.0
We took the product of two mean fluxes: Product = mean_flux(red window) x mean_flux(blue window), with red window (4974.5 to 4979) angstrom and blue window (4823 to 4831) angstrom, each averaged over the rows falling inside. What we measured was 45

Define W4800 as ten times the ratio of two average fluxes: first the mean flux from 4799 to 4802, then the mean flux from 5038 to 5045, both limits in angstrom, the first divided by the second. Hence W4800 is 13.2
